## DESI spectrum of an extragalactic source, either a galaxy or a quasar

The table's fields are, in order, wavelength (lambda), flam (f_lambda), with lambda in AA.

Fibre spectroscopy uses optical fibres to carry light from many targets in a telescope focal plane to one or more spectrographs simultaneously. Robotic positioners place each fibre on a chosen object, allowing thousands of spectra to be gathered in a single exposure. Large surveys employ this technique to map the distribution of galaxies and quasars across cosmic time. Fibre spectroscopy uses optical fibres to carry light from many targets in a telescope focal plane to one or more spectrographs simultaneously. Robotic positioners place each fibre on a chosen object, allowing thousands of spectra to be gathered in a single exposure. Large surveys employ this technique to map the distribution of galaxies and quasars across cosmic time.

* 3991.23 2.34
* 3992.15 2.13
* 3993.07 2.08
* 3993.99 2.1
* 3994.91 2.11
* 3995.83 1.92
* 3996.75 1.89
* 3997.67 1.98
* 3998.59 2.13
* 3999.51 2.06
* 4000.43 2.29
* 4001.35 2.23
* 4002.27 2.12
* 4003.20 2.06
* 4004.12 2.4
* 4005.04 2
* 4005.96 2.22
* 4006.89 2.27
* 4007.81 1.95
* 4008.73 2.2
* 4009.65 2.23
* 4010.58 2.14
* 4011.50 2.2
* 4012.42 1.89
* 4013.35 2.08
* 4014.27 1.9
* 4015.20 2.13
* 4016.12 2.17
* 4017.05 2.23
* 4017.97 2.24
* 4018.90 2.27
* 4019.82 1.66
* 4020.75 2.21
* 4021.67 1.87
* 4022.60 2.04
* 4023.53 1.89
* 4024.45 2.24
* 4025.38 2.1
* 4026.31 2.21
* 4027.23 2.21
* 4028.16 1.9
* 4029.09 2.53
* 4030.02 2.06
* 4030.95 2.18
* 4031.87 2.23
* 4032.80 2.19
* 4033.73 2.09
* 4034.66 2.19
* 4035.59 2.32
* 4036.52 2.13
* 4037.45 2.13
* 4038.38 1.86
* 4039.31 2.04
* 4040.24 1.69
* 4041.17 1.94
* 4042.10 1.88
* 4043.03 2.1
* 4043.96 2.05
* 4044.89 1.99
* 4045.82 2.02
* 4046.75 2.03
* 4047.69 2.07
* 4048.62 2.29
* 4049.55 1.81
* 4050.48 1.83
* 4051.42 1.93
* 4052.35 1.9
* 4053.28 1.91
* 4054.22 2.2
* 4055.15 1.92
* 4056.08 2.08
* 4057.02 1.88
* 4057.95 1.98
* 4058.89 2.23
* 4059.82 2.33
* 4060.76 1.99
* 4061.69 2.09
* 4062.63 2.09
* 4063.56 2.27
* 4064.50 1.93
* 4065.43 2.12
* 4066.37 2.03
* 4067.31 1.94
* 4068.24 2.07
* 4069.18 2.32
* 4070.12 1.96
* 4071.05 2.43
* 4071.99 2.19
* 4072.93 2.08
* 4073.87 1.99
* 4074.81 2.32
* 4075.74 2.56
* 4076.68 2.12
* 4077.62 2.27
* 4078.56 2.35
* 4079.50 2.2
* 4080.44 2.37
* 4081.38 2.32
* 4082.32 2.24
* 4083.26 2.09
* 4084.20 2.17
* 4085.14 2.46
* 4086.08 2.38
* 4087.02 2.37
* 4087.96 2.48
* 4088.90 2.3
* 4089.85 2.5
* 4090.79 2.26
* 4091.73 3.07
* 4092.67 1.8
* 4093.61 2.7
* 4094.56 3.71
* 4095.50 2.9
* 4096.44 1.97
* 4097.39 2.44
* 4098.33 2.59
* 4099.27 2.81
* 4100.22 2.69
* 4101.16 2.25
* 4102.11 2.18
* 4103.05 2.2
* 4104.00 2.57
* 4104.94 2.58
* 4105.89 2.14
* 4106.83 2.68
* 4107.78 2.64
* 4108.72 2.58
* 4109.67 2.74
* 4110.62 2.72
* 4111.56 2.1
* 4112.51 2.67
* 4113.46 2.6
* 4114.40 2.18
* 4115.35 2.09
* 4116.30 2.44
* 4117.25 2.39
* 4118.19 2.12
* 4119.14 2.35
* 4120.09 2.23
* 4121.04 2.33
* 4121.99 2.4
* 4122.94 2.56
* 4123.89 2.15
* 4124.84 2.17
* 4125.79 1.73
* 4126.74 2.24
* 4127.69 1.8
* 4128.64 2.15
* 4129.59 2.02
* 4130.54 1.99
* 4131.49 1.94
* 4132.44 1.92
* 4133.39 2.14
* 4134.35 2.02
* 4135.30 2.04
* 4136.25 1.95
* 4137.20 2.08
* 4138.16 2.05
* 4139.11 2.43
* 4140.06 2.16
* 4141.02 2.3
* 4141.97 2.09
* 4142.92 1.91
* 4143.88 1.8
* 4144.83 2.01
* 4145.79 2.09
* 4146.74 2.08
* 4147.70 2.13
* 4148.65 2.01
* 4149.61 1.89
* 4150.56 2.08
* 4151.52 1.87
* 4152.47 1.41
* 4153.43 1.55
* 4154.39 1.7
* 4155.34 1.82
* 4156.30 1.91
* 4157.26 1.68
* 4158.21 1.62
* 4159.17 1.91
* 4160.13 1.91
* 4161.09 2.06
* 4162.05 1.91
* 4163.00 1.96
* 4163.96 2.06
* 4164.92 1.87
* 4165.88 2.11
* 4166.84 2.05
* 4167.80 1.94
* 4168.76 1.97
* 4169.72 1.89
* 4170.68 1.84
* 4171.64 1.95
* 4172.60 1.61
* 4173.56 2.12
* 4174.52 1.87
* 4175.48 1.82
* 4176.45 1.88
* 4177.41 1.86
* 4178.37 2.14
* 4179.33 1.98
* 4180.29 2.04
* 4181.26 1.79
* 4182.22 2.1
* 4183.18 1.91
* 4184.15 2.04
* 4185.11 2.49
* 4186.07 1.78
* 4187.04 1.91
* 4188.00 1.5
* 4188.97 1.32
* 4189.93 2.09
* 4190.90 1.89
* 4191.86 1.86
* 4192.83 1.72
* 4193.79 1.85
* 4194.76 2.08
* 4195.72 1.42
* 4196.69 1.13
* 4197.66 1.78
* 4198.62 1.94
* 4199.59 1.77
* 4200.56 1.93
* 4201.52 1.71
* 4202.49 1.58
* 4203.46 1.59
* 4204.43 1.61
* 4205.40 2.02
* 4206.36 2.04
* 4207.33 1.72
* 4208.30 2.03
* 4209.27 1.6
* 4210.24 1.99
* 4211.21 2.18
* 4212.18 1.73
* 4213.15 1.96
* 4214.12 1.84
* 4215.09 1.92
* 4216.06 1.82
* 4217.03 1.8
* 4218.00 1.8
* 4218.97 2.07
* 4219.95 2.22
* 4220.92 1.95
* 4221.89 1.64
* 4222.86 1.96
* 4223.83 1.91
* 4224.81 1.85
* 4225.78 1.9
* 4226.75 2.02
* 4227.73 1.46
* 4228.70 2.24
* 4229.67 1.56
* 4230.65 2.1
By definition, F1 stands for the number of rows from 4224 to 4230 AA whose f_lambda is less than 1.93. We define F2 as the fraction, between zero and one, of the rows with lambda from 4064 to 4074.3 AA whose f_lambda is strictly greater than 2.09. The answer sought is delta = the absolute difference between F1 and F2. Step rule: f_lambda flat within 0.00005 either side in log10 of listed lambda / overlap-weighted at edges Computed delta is 4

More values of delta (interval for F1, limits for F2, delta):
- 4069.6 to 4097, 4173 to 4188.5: 1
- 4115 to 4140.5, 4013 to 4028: 2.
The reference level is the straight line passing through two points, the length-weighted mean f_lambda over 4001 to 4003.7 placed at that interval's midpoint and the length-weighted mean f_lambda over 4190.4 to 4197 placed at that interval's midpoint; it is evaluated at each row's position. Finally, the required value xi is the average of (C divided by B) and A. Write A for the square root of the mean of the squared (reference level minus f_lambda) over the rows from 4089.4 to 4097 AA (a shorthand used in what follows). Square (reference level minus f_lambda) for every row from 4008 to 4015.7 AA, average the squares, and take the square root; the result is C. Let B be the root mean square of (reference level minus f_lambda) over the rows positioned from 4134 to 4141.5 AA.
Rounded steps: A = 0.9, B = 0.32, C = 0.12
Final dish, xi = 0.64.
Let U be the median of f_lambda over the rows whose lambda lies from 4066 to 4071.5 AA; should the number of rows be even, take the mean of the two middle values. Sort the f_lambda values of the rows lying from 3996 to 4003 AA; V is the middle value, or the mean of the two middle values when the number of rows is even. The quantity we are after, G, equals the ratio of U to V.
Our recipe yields 0.967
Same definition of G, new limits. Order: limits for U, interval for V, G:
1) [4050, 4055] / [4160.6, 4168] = 0.953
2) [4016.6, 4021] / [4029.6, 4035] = 1.021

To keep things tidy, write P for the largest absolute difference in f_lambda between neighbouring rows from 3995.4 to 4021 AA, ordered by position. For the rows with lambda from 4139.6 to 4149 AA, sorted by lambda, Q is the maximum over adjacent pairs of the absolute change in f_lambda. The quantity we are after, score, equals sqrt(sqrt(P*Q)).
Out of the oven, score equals 0.598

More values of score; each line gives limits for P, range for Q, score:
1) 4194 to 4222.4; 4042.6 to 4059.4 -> 0.750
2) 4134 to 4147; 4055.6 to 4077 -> 0.650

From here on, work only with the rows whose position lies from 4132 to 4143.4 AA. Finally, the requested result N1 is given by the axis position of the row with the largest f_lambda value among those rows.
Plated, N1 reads 4139.11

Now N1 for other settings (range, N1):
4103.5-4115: 4109.67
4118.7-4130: 4122.94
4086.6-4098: 4094.56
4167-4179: 4178.37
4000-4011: 4004.12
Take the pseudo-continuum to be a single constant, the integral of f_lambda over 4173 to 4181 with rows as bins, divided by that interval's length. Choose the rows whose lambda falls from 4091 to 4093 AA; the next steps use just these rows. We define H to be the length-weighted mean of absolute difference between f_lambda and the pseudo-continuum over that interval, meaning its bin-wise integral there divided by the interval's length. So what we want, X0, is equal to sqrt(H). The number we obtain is 0.79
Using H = 0.63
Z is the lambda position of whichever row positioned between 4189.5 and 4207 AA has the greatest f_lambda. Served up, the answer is 4189.93 AA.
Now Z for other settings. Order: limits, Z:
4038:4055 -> 4048.62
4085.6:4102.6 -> 4094.56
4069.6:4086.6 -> 4075.74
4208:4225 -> 4219.95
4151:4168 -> 4165.88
